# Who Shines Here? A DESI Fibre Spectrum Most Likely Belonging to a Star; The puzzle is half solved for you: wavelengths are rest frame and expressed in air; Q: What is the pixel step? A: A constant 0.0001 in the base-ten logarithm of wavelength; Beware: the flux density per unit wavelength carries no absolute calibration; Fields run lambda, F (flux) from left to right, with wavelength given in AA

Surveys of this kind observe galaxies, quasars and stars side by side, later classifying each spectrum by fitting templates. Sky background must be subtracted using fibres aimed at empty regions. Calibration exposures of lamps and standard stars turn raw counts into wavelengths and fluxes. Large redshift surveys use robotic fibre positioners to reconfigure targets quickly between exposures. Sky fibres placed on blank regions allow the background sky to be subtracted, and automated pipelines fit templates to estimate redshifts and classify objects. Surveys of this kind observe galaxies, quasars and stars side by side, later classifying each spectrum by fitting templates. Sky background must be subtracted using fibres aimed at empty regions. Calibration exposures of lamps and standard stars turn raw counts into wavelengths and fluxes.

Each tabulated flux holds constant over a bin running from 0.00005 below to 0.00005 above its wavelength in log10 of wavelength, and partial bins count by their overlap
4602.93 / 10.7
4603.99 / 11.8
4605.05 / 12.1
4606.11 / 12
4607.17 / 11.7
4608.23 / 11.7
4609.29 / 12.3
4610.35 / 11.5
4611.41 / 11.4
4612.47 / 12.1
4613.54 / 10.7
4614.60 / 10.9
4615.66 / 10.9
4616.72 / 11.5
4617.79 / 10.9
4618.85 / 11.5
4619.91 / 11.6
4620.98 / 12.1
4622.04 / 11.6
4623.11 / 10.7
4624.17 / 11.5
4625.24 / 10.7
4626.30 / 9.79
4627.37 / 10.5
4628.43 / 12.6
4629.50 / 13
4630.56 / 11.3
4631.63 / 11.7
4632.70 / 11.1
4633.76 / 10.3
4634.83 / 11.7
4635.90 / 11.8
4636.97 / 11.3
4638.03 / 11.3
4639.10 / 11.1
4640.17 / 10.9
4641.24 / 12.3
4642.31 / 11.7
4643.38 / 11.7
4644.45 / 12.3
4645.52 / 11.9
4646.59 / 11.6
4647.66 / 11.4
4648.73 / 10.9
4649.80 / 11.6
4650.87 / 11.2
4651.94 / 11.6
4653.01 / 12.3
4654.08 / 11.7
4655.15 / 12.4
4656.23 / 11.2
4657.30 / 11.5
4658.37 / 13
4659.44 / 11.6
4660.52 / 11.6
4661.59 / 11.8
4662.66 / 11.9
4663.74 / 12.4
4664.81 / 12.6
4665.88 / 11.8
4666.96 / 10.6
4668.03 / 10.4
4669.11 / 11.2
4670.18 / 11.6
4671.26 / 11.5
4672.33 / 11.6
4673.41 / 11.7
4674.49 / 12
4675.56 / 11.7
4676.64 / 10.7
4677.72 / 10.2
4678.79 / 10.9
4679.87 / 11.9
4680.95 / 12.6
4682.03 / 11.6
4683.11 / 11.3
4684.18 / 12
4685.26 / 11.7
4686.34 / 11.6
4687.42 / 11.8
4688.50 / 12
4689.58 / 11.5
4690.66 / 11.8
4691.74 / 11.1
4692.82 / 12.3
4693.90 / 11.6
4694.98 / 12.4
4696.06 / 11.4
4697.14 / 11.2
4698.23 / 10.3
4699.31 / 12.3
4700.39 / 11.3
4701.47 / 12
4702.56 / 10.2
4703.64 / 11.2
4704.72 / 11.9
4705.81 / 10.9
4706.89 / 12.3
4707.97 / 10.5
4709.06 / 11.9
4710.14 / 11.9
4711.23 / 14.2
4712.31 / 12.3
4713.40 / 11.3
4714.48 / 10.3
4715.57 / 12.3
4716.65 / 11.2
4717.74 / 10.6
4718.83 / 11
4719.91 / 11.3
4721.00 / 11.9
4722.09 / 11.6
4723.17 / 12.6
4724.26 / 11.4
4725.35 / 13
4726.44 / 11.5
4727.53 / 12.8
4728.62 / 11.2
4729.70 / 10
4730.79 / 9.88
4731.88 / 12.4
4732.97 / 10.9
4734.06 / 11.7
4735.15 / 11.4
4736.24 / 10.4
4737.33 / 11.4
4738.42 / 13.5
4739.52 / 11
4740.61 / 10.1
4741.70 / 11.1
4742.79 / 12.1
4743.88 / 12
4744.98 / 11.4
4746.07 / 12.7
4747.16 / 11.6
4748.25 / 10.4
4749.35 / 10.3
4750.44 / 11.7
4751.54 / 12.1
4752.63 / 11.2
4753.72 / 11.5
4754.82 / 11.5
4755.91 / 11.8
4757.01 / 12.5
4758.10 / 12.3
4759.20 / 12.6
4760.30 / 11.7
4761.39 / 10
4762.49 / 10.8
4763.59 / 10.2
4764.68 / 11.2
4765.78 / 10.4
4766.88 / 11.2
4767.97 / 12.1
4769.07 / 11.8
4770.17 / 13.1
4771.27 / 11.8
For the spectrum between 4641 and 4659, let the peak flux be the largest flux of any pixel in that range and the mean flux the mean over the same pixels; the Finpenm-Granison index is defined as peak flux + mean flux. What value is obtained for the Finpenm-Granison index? 24.8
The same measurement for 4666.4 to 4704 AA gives 24.1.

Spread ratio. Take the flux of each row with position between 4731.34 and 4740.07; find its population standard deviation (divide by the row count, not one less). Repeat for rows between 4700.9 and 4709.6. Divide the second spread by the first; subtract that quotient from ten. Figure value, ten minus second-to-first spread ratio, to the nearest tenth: 9.2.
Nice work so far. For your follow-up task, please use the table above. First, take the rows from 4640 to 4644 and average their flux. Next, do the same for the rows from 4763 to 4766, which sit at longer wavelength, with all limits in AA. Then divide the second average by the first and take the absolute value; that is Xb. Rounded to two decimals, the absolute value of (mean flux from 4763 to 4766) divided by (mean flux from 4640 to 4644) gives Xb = 0.91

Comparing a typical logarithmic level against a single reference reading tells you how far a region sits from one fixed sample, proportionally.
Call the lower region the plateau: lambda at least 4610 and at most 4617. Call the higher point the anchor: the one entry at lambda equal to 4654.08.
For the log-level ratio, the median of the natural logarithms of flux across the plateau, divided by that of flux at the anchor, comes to 0.989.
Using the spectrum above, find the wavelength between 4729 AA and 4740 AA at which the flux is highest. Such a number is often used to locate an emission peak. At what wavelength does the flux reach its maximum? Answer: 4738.42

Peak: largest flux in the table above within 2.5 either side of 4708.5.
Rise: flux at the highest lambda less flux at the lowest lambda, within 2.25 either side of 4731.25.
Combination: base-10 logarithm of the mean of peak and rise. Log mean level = 0.82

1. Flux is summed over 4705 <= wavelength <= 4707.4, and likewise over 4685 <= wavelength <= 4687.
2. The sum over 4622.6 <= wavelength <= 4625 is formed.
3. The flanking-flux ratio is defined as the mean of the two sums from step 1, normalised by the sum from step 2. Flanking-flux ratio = 1.05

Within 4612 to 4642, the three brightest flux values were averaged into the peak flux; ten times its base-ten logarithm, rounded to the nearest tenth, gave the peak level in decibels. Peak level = 11.0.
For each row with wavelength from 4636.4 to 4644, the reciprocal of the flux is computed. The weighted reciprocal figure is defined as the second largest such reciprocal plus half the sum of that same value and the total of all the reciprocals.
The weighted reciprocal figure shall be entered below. 0.441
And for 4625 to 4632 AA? 0.453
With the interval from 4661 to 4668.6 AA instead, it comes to 0.444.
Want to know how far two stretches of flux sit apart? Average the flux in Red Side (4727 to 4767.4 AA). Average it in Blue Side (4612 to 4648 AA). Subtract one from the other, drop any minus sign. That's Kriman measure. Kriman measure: 0.03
